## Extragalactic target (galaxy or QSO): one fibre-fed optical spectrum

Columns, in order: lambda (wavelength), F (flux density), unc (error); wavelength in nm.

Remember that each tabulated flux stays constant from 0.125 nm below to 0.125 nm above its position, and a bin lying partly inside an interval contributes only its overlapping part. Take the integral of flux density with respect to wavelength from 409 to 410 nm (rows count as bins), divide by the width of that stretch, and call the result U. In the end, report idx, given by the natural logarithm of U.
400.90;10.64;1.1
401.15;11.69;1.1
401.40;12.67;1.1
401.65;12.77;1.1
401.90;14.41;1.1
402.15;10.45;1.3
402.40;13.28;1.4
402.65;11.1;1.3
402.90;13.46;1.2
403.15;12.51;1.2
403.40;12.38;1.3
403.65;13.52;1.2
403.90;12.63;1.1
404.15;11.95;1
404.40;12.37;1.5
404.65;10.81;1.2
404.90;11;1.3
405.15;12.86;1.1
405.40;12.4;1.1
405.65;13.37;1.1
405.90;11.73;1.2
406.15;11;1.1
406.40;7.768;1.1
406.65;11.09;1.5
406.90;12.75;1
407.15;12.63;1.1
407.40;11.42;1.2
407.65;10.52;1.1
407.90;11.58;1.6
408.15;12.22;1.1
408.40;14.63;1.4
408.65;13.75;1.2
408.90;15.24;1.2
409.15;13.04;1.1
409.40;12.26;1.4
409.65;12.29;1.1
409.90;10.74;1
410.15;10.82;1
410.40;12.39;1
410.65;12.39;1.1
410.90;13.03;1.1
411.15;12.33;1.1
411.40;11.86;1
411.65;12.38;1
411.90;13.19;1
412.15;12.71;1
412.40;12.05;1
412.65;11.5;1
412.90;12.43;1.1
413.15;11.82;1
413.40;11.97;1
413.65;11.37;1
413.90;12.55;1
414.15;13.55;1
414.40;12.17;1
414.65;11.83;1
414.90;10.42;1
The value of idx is 2.50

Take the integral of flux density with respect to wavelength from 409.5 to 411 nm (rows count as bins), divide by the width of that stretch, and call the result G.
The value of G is 11.9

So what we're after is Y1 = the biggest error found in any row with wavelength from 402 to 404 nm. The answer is 1.4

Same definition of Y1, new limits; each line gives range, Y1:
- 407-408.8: 1.6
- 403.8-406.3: 1.5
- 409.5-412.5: 1.1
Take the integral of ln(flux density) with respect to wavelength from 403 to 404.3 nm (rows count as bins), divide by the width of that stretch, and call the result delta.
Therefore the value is 2.53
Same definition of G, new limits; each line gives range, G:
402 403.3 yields 12.2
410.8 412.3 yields 12.6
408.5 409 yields 14.5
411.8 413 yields 12.4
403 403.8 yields 12.8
